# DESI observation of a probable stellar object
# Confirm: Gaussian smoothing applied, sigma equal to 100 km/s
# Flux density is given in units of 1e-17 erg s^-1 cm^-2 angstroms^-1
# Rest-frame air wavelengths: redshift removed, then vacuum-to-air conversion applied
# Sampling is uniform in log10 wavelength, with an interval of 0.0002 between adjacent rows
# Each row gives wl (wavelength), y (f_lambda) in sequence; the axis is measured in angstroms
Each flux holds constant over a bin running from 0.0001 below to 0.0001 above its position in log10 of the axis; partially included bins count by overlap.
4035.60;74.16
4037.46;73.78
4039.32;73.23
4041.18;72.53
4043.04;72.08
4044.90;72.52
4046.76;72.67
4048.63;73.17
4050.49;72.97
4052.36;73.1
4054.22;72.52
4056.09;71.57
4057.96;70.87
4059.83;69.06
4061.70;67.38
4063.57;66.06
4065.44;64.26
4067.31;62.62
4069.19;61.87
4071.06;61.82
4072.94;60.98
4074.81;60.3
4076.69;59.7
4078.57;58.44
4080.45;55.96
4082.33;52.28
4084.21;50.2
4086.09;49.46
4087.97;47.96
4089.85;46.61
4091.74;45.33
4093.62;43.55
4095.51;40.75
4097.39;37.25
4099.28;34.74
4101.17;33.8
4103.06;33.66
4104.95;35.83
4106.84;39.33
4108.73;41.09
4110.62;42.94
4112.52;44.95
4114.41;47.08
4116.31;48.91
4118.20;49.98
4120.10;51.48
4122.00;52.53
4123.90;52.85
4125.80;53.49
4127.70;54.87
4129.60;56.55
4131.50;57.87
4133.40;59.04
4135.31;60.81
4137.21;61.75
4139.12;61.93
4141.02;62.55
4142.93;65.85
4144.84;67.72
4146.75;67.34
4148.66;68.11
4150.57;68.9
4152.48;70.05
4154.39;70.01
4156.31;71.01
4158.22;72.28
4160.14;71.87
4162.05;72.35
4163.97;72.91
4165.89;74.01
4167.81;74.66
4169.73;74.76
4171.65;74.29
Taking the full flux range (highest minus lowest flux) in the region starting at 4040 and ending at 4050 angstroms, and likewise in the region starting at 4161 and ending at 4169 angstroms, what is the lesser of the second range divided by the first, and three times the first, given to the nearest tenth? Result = 2.1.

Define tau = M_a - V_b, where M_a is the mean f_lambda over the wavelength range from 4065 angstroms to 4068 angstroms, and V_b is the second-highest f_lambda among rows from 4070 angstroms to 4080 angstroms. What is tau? 2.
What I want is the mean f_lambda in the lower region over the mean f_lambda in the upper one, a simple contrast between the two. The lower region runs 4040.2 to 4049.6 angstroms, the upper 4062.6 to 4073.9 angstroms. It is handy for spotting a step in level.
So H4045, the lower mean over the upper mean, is 1.15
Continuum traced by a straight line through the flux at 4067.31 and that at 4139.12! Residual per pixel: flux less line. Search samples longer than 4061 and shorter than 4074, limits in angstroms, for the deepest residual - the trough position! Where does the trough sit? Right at 4072.94 angstroms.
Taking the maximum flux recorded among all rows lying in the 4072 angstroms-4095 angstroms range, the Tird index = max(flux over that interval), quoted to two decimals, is 60.98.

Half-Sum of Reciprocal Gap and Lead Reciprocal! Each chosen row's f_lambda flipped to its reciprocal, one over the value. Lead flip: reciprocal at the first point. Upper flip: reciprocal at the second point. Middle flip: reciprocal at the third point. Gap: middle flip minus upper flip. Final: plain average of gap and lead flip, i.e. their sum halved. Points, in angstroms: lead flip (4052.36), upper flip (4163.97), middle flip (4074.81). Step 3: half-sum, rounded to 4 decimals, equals 0.0083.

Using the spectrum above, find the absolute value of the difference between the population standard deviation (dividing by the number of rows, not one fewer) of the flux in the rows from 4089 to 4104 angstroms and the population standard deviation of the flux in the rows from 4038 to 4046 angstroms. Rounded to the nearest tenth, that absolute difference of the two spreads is 4.5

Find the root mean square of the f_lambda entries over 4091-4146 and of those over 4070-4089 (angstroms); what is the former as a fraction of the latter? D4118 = 0.90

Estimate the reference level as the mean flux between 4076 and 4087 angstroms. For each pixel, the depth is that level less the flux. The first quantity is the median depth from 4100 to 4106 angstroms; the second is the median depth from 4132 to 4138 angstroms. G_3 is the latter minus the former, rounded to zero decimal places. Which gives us -27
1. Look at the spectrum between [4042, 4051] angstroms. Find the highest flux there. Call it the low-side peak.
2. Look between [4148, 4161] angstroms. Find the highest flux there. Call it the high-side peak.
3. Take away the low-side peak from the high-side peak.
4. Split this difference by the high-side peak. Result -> 0.0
